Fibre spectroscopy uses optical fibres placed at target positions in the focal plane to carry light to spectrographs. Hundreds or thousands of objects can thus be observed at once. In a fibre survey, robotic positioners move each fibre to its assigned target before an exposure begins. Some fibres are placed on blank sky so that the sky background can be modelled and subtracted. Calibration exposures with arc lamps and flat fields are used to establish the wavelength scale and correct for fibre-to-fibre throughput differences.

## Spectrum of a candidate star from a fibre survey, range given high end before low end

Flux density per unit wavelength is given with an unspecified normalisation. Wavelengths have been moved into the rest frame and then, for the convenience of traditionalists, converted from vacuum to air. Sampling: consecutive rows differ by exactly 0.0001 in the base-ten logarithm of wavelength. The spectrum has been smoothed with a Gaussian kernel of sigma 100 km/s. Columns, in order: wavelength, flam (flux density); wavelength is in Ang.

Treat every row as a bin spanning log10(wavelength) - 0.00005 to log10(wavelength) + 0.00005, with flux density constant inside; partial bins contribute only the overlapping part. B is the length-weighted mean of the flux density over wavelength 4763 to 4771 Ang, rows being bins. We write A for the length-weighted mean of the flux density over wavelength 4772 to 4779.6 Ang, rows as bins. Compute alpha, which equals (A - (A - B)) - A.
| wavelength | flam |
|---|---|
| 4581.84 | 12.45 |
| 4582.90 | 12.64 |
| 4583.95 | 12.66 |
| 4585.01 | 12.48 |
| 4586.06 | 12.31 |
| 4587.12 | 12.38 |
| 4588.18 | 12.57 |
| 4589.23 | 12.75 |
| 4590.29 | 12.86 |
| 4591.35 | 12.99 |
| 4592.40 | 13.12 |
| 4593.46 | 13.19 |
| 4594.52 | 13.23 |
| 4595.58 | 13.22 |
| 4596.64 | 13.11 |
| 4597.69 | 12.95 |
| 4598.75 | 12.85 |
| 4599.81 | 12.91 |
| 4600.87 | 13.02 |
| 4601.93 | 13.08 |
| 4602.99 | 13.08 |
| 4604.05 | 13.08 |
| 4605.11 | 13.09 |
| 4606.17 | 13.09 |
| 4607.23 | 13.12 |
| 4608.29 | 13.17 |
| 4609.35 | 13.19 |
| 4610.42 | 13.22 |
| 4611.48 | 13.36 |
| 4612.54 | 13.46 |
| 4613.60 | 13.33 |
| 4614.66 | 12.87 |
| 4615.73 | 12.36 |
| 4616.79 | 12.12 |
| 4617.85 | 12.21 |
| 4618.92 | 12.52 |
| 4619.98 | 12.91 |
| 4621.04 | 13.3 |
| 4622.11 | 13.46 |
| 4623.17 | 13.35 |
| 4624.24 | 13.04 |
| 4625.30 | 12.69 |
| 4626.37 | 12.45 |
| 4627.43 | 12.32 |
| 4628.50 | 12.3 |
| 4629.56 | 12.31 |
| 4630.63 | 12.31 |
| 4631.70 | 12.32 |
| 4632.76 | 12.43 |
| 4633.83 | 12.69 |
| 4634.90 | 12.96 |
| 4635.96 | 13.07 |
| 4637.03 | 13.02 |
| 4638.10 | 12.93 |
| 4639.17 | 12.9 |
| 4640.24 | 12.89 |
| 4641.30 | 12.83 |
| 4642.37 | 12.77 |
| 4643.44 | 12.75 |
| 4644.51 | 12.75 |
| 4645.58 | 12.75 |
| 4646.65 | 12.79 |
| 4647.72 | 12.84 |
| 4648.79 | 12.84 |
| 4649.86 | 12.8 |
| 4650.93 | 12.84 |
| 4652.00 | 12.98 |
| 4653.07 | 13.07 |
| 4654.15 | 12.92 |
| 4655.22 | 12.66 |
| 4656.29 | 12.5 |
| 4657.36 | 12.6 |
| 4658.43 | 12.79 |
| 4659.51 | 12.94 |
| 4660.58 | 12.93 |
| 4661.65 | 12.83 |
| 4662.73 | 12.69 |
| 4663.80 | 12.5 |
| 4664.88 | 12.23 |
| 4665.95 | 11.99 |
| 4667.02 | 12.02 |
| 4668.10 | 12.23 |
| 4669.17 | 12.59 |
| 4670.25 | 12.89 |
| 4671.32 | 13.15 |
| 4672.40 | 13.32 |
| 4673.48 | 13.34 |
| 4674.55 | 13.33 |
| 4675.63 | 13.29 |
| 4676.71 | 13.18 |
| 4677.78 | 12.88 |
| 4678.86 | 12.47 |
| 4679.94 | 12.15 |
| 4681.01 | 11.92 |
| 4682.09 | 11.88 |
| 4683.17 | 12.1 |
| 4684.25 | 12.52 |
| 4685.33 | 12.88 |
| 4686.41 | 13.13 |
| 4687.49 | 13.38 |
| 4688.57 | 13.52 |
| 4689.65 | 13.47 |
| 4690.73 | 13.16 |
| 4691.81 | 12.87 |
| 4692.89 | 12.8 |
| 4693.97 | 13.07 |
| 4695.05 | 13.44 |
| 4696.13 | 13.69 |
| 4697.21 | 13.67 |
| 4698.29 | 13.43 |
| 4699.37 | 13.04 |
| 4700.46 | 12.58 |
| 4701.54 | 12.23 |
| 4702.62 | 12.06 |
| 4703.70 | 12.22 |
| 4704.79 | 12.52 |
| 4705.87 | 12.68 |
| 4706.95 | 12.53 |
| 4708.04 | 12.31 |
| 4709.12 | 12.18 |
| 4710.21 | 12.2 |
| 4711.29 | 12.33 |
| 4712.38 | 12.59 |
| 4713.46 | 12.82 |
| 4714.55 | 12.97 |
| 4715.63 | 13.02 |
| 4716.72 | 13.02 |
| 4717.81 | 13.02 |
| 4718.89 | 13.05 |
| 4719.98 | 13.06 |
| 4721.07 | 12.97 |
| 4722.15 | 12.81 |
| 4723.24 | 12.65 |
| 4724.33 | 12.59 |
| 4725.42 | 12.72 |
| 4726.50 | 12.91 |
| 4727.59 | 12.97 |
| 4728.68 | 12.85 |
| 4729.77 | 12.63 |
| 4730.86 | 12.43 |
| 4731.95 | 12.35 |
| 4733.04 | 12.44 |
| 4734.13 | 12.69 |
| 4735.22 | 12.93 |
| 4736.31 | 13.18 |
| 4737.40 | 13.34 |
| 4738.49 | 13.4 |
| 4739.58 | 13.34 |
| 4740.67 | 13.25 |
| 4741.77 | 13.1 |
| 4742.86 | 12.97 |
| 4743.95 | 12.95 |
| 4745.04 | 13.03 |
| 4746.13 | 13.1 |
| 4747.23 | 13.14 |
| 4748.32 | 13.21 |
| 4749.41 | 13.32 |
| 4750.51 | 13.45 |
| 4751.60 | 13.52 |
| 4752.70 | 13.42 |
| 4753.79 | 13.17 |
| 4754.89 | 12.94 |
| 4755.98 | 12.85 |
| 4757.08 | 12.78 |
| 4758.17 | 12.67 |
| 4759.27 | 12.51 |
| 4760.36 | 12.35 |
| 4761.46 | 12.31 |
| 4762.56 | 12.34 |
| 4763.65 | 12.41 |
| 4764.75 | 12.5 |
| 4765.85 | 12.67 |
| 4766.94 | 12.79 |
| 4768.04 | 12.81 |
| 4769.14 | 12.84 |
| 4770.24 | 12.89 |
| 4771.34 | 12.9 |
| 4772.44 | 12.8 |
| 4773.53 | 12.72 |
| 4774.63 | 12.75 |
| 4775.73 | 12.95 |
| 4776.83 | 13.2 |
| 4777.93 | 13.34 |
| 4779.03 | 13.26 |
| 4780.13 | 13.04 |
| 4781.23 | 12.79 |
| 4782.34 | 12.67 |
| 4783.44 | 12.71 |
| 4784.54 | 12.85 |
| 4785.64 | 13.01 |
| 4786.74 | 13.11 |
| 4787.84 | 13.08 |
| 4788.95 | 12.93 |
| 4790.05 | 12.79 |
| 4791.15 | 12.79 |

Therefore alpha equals -0.3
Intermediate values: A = 13.02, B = 12.7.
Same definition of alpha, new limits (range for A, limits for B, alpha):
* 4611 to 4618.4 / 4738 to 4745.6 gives 0.3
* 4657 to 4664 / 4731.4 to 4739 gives 0.1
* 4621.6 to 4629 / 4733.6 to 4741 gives 0.4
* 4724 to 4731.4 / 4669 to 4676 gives 0.4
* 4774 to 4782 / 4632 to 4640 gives -0.2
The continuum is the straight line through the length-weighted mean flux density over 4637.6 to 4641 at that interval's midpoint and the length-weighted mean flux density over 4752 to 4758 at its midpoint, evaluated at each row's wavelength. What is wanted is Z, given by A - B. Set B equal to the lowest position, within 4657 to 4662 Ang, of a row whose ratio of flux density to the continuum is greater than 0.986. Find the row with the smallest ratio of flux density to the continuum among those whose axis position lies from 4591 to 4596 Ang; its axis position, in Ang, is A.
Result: -67.1 Ang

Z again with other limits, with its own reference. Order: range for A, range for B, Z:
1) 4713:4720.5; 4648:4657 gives 64.7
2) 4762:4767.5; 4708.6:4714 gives 49.1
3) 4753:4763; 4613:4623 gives 147.9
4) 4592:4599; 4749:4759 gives -150.7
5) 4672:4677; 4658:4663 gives 18.3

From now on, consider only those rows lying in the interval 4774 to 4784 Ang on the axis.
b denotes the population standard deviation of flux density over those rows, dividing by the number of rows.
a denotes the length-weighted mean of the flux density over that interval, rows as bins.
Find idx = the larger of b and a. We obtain 13.0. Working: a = 13.0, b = 0.240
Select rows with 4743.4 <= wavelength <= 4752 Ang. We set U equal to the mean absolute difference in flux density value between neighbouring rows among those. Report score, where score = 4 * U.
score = 0.3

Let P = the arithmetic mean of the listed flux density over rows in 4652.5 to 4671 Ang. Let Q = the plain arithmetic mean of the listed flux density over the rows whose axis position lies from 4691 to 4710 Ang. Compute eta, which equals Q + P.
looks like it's 25.4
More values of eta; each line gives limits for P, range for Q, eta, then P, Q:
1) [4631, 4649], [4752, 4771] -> 25.5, 12.80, 12.7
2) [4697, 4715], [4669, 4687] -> 25.4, 12.61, 12.8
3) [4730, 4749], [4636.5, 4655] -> 25.9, 12.99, 12.9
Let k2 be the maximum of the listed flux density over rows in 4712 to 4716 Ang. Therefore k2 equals 13.02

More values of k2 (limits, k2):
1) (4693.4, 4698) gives 13.69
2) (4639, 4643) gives 12.9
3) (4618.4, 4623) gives 13.46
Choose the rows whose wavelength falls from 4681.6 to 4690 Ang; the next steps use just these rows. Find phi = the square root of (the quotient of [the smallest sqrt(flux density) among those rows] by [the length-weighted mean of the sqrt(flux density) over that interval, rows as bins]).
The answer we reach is 0.981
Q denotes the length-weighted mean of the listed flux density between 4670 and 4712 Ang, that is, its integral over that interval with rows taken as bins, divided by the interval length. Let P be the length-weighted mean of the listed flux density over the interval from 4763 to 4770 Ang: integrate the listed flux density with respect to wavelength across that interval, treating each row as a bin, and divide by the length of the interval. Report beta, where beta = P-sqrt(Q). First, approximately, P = 12.7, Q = 12.81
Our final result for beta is 9.10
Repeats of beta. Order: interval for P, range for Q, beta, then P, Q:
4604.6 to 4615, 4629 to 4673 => 9.63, 13.2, 12.72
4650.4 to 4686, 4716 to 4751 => 9.08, 12.7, 12.96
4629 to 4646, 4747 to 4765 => 9.14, 12.7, 12.88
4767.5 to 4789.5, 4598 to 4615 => 9.31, 12.9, 13.12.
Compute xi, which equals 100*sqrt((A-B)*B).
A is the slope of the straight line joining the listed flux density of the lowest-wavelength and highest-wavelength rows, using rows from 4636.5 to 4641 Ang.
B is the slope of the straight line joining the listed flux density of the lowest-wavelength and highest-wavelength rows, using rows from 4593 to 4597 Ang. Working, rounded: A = 0.0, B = -0.03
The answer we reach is 2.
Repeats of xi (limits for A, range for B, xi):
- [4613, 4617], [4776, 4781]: 13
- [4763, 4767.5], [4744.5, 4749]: 6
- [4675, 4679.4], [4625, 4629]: 13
